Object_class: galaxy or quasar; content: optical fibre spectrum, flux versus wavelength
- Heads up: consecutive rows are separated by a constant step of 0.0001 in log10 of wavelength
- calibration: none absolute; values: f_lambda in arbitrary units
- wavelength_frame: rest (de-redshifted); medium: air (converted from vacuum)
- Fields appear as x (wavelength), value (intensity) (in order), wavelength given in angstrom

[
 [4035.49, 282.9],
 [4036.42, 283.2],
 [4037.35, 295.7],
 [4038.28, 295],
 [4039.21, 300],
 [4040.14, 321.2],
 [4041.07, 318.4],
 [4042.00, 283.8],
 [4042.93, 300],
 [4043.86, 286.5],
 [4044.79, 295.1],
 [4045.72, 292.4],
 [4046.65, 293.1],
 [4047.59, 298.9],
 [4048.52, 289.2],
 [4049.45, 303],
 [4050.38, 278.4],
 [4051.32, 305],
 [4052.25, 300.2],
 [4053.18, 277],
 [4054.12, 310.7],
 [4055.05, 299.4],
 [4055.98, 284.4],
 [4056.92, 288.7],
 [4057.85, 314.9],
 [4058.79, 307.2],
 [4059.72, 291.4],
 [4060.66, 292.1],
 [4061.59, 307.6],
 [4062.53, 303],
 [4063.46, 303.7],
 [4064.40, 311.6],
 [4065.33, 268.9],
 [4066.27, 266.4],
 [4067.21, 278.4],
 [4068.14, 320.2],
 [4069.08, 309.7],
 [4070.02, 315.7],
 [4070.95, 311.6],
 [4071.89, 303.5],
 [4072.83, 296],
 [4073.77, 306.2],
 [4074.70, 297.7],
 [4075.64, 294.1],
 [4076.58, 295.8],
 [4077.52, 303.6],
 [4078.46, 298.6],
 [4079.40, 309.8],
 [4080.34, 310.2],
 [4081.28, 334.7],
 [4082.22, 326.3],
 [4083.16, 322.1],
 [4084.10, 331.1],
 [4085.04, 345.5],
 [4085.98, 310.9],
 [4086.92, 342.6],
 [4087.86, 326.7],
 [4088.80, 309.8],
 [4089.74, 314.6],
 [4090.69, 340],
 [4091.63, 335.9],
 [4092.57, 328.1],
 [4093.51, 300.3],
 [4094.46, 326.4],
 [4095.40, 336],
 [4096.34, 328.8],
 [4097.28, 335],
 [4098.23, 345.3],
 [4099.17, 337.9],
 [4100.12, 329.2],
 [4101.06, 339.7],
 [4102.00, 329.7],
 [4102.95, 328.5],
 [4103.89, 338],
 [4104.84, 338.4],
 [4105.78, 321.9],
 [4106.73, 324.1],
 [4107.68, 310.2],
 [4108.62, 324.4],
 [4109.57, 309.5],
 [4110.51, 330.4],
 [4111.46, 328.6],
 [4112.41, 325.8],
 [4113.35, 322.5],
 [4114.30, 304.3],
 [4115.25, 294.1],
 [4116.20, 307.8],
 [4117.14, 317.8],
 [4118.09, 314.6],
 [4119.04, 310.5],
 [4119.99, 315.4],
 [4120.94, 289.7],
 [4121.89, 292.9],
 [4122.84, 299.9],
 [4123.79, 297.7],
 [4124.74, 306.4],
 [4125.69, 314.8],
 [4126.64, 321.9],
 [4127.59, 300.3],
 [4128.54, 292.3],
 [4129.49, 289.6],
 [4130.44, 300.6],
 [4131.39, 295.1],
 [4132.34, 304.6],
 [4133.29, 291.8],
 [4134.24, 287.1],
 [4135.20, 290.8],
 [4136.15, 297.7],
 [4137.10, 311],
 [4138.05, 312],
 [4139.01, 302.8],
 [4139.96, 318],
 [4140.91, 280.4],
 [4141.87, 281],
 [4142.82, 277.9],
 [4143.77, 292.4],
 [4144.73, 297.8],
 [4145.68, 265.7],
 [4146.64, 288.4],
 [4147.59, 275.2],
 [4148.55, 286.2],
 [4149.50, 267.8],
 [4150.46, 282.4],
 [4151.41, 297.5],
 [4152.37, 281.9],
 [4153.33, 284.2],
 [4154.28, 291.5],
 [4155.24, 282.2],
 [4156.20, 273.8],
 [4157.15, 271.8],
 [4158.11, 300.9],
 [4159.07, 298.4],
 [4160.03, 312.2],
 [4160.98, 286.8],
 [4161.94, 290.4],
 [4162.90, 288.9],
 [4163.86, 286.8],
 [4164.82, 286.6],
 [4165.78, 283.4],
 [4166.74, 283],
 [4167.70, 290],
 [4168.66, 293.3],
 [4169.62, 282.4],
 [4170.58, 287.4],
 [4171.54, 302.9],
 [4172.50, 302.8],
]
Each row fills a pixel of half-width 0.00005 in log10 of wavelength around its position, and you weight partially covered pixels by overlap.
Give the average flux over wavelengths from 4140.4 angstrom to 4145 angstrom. 286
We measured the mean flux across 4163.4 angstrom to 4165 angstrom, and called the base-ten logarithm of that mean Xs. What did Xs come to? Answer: 2.457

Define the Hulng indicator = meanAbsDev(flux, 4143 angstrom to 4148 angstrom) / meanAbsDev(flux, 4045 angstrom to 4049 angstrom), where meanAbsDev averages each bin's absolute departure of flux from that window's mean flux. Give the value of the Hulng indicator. 3.9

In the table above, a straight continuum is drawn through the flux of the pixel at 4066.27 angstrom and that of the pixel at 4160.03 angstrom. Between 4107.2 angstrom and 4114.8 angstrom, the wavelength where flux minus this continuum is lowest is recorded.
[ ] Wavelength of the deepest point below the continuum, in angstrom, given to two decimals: 4114.30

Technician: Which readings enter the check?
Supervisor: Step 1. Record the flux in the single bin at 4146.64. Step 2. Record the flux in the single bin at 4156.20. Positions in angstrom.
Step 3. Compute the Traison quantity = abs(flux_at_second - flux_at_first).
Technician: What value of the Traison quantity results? 15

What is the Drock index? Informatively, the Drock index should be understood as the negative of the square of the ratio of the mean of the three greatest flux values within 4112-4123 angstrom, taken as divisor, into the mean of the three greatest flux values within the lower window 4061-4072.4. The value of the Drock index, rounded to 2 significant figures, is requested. -0.96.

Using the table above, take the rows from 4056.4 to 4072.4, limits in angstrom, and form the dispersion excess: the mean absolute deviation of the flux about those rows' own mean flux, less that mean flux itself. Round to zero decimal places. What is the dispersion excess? -286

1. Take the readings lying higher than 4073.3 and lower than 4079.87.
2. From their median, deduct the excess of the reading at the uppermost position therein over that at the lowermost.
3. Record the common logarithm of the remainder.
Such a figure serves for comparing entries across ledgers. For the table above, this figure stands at 2.47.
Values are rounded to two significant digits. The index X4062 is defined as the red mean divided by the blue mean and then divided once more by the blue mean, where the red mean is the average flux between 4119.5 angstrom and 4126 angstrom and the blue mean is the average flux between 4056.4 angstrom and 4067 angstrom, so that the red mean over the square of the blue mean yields 0.0035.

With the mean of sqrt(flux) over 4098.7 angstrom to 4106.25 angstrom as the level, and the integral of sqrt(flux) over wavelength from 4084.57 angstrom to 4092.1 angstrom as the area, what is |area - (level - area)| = 255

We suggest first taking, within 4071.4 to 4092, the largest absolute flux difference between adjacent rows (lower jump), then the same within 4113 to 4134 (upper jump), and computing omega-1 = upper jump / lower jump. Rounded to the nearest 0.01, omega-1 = 0.74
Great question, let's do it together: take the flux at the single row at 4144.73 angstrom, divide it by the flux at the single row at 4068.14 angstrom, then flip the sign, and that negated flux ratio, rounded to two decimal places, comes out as -0.93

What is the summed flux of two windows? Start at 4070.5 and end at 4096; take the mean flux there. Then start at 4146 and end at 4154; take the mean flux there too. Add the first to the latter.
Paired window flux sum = 600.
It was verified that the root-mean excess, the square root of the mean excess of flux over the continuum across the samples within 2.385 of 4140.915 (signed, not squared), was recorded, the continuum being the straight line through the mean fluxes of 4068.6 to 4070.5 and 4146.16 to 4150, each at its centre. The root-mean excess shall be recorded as 3.1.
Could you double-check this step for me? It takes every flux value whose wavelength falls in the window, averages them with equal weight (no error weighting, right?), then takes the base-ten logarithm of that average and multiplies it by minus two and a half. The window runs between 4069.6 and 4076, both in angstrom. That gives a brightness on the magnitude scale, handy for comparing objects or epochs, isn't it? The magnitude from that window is -6.21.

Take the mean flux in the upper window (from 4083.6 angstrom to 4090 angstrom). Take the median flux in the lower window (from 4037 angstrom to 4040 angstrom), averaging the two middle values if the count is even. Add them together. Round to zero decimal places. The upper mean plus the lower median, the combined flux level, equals 622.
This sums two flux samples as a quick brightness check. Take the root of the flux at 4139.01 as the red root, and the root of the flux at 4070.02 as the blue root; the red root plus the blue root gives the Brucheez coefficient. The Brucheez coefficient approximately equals 35.2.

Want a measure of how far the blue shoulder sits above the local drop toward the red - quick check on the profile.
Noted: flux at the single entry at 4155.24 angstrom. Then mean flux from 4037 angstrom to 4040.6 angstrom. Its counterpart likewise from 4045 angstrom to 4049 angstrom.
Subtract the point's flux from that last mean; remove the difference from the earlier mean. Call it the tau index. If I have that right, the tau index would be 292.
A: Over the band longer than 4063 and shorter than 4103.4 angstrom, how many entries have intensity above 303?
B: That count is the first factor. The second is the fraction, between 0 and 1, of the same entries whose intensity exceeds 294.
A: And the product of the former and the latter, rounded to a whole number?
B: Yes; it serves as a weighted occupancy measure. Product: 32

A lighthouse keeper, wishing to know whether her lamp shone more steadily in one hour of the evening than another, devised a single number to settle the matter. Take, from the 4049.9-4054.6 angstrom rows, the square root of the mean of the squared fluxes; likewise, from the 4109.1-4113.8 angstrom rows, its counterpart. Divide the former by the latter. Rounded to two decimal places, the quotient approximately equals 0.91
